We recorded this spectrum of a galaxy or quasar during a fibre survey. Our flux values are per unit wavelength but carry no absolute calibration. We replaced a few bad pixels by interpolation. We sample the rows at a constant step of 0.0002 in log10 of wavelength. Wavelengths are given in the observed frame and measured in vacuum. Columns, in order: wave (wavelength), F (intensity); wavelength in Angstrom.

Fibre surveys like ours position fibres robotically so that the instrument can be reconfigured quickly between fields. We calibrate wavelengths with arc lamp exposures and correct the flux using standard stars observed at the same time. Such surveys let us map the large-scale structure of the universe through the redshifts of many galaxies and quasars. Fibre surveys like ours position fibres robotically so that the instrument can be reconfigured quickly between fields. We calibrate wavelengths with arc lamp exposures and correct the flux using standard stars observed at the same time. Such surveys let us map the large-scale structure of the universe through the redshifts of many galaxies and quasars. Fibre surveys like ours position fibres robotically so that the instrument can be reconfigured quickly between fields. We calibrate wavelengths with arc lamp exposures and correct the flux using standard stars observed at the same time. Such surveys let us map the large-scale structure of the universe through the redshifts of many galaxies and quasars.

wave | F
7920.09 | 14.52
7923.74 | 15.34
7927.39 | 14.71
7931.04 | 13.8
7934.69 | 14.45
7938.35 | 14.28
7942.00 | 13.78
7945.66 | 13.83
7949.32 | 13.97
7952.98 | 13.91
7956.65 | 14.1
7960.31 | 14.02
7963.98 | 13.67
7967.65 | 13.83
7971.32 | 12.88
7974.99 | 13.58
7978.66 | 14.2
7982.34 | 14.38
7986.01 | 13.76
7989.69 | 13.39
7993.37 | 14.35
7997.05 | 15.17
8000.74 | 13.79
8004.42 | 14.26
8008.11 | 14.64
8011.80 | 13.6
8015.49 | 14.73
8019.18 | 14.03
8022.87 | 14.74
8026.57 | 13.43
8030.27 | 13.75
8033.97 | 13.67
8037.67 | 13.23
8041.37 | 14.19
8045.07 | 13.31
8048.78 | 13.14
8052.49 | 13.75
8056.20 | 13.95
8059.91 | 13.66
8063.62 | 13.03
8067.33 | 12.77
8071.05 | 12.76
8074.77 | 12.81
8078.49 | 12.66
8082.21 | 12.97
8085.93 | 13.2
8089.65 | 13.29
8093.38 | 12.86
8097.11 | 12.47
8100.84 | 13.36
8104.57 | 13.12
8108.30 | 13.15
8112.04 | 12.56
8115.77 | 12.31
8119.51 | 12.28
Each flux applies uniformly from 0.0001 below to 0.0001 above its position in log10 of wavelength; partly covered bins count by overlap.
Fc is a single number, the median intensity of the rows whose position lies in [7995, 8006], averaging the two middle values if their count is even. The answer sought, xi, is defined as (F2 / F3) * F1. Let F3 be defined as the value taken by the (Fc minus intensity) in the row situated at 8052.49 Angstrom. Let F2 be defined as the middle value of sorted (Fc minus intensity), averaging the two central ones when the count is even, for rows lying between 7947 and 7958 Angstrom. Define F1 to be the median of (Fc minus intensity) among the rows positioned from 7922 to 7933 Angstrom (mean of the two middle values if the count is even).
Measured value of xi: -0.3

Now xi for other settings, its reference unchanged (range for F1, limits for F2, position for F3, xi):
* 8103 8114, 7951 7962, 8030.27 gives 0.5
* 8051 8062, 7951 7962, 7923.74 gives -0.1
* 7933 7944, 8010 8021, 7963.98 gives 0.0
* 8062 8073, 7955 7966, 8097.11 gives 0.2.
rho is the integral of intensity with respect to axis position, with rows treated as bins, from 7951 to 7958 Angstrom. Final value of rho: 98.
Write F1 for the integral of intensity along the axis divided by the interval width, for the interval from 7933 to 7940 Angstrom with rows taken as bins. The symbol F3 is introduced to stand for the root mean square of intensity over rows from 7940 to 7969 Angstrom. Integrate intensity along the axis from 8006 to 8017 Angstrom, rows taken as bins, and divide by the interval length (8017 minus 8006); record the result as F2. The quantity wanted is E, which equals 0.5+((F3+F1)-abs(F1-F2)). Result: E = 28.7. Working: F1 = 14.4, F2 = 14.30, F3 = 13.9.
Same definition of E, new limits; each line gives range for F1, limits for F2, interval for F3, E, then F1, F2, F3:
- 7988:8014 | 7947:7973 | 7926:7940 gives 28.6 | 14.2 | 13.77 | 14.3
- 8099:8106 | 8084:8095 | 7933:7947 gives 27.7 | 13.2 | 13.13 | 14.1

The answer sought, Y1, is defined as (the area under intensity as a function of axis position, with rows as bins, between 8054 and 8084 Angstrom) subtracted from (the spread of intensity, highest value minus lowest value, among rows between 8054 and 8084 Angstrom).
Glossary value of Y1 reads -391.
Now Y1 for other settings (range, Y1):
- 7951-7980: -398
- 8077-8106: -376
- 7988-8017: -411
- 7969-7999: -417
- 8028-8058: -408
